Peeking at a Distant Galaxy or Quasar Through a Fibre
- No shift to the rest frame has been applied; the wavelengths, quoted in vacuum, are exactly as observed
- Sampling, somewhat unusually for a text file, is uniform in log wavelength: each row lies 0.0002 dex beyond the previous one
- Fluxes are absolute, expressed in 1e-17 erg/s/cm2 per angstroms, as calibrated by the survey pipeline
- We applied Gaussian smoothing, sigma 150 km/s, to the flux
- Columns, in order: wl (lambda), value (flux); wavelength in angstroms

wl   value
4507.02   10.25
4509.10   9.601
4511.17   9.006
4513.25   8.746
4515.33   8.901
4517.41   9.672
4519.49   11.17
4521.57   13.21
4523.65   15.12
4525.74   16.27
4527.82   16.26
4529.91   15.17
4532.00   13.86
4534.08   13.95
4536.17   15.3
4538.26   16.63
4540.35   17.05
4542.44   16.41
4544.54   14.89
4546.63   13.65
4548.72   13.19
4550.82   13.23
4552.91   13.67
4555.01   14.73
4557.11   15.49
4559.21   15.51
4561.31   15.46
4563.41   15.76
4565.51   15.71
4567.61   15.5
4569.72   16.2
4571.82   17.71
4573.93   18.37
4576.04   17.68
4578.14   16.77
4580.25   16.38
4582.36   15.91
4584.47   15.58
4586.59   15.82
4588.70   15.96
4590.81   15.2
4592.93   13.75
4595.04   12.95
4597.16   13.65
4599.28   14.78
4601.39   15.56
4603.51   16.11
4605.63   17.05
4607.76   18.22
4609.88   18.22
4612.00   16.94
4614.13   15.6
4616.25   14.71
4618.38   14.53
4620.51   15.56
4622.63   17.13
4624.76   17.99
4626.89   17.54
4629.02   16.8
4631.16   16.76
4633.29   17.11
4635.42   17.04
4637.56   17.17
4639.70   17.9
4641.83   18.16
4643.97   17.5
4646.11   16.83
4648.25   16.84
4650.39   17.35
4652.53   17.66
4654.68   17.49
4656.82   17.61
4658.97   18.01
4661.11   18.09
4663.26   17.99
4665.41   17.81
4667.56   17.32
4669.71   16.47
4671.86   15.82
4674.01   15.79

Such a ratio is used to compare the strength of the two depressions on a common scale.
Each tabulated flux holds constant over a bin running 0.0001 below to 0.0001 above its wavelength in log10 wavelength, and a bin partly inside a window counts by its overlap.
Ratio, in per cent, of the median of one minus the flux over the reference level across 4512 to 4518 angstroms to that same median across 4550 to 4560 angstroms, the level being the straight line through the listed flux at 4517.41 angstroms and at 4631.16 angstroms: -30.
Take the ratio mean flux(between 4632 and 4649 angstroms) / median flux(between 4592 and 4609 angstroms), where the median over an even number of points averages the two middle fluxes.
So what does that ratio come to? 1.14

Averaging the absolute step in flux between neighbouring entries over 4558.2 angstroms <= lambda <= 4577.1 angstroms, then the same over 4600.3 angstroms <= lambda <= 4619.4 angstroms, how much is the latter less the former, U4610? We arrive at 0.3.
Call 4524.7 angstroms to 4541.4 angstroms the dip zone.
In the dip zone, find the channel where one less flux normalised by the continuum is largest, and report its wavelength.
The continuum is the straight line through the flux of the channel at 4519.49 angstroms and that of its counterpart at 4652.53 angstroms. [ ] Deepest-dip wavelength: 4534.08 angstroms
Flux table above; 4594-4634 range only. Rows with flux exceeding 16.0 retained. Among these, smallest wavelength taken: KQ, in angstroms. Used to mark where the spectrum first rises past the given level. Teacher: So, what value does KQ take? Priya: 4603.51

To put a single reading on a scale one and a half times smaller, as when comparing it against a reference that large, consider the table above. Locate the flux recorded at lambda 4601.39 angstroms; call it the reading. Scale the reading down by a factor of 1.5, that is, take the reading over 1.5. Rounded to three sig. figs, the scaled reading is 10.4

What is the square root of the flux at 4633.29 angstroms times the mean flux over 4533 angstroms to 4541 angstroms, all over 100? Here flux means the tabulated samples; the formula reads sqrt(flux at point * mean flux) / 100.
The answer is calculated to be 0.164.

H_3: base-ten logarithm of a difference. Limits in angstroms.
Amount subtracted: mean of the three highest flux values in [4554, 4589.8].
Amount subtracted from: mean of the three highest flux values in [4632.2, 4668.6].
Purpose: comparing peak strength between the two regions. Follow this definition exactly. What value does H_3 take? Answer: -0.8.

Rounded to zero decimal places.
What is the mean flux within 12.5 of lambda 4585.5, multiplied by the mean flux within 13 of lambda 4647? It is 274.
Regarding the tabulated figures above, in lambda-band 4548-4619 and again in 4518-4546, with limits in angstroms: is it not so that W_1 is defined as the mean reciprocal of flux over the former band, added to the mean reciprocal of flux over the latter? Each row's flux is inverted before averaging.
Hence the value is 0.132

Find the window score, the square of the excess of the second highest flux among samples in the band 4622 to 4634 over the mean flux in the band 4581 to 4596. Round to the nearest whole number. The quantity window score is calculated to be 6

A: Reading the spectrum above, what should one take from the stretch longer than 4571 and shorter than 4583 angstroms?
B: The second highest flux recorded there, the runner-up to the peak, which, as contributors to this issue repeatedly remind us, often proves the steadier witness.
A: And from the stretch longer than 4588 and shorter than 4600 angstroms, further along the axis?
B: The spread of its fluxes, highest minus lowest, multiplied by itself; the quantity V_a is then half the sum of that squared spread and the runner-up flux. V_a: 13.4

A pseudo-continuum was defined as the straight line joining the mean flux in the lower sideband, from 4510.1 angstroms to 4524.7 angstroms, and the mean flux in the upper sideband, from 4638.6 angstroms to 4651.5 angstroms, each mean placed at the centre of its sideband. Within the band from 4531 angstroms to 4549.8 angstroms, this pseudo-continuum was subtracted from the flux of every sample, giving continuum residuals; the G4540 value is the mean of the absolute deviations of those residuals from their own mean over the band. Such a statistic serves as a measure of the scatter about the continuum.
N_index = 1.3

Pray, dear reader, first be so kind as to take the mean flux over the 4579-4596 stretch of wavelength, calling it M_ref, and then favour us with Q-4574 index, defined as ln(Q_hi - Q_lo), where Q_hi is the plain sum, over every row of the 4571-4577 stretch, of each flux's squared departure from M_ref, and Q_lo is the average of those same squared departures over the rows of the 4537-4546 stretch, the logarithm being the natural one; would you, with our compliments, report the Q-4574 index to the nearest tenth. 3.0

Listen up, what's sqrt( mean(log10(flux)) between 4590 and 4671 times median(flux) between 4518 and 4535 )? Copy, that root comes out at 4.21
